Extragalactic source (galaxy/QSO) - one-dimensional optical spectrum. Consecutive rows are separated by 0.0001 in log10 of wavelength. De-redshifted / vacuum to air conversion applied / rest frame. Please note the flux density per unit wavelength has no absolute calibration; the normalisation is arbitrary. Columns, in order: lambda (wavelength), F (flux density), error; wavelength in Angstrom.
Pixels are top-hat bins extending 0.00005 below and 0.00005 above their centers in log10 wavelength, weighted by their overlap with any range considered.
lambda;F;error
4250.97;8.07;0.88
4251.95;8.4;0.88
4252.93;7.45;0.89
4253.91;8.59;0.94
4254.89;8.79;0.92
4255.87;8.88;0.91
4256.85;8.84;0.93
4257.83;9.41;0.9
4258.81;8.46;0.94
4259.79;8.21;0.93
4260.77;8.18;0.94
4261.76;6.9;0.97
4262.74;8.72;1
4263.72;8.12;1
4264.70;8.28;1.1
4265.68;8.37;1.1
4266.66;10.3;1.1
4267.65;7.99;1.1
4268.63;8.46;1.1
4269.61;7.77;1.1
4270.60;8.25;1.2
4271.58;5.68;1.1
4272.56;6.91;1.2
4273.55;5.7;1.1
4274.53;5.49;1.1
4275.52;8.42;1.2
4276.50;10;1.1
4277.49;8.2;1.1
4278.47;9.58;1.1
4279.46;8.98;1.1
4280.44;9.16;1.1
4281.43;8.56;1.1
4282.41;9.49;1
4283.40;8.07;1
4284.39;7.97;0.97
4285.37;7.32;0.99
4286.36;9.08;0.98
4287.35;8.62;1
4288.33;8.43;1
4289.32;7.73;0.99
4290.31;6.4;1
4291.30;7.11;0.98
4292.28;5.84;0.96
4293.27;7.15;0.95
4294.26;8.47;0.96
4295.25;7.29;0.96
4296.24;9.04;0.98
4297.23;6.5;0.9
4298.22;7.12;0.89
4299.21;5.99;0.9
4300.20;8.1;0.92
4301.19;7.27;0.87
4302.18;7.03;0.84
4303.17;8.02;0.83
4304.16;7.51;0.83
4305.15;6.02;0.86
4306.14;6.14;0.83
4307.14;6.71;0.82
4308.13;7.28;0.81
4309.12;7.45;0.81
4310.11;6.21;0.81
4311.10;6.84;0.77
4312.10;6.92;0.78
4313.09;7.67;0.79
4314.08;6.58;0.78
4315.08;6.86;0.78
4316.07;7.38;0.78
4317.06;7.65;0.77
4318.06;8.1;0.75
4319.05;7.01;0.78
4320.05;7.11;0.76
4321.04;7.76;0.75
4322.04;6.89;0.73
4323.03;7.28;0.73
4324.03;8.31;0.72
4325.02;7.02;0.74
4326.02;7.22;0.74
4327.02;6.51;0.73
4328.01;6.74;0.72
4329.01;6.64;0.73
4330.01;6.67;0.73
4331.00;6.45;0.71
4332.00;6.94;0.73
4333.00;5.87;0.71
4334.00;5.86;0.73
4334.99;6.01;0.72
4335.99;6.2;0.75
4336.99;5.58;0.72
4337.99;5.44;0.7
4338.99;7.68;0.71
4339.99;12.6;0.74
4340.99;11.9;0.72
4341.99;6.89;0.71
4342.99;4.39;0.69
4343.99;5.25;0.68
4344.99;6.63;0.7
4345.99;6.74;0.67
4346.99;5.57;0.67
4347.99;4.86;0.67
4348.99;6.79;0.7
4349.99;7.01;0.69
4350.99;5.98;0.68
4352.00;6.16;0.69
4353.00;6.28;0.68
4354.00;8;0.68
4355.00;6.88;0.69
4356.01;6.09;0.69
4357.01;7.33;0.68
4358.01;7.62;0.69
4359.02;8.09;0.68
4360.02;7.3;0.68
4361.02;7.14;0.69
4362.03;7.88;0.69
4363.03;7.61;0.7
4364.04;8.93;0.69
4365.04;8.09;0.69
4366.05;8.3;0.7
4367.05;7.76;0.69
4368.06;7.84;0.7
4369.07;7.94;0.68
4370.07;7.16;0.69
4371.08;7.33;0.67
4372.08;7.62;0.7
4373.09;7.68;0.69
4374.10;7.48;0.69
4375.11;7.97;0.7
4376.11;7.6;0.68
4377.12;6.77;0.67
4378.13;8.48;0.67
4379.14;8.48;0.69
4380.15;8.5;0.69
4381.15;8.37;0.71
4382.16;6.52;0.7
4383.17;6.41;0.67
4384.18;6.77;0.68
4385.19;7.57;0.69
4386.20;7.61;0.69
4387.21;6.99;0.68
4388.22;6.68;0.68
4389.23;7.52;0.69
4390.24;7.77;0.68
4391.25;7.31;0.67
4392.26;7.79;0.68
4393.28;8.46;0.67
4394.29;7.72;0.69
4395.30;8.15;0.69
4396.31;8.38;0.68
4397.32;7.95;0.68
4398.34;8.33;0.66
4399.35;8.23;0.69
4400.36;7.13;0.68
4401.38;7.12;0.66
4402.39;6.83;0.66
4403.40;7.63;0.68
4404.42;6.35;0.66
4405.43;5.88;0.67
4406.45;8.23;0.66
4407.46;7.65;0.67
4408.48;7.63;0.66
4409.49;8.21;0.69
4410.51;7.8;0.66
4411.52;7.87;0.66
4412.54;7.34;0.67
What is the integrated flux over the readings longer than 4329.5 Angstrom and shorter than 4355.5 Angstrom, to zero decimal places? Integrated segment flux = 175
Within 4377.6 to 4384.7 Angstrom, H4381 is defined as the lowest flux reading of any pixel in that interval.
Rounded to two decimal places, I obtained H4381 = 6.41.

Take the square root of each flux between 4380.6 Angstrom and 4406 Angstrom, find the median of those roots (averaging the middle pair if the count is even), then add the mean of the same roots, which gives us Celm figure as 5.47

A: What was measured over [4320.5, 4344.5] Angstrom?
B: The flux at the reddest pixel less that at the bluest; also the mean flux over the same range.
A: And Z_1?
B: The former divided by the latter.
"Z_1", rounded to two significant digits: -0.36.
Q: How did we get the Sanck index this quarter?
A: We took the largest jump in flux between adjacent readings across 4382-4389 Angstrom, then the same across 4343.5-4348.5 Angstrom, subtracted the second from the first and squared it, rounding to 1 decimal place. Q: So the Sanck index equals 0.3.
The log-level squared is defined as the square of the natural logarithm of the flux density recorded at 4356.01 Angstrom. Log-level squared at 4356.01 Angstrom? 3.3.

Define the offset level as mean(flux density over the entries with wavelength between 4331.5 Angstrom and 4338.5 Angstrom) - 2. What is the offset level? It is 4.0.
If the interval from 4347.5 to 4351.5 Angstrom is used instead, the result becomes 4.2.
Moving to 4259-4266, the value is 6.1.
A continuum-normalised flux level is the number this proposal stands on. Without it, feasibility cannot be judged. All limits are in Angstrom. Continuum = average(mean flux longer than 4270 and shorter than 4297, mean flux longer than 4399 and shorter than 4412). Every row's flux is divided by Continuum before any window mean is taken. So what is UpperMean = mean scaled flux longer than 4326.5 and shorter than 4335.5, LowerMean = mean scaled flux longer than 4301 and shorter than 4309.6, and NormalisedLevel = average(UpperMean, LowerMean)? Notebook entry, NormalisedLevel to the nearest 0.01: 0.88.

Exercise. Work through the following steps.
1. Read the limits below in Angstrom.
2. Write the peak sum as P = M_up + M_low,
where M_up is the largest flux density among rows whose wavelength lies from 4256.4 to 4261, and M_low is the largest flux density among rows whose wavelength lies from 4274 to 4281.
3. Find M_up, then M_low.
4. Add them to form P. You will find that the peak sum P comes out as 19.4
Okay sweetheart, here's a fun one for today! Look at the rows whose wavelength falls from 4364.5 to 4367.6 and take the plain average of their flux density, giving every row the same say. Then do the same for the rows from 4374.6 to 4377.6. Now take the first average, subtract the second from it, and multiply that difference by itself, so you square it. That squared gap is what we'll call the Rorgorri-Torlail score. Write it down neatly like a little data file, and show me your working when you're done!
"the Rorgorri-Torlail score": 0.4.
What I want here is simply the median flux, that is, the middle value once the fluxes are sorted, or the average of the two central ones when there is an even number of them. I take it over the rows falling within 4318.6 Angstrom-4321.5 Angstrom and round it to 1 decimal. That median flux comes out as 7.1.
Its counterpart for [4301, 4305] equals 7.4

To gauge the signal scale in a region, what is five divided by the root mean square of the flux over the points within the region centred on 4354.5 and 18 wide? 0.72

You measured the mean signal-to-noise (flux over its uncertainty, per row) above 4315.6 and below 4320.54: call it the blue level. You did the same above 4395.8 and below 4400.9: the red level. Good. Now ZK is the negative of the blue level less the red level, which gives 2.1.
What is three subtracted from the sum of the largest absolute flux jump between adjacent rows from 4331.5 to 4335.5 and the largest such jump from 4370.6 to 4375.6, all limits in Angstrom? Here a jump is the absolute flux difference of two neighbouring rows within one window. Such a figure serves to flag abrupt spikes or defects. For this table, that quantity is -1.4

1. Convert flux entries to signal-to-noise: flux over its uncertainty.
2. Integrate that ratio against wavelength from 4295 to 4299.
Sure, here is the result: 31.7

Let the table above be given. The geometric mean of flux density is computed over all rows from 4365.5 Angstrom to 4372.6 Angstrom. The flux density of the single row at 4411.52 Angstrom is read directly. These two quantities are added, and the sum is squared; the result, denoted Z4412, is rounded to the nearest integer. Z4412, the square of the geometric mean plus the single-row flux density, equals 242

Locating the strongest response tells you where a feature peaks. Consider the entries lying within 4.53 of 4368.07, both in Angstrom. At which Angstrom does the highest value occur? 4364.04 Angstrom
